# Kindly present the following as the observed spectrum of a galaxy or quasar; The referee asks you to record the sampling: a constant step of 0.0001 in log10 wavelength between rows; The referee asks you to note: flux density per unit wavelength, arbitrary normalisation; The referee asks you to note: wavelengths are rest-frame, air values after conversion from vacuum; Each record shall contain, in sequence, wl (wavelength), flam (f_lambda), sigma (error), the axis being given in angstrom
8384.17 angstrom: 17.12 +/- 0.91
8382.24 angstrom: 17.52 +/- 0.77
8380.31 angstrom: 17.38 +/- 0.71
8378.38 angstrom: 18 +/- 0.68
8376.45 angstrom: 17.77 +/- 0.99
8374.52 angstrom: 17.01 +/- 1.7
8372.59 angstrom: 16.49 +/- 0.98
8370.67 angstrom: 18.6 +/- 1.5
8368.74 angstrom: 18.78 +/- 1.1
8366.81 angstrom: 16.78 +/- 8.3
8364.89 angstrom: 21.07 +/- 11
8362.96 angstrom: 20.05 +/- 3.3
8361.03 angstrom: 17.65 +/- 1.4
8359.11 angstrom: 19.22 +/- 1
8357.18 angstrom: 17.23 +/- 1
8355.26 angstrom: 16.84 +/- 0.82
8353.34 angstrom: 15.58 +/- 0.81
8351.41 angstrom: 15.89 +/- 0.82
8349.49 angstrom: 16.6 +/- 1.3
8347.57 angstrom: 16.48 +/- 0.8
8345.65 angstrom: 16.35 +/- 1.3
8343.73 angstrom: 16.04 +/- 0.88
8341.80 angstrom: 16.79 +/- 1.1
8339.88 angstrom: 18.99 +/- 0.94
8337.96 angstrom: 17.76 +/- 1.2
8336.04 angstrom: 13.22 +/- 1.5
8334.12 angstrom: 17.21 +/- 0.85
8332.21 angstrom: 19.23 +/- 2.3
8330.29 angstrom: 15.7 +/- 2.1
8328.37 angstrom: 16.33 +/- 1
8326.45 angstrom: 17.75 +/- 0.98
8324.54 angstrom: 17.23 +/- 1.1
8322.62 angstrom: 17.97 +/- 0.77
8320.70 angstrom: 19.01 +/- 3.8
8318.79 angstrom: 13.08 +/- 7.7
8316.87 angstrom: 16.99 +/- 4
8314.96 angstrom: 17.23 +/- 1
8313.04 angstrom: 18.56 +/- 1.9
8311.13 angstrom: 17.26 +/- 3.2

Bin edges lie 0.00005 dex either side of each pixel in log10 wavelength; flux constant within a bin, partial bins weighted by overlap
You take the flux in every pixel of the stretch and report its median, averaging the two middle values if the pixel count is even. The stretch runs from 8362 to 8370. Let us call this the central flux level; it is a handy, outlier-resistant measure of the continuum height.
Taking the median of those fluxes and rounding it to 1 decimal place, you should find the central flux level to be 19.4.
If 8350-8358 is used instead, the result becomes 16.4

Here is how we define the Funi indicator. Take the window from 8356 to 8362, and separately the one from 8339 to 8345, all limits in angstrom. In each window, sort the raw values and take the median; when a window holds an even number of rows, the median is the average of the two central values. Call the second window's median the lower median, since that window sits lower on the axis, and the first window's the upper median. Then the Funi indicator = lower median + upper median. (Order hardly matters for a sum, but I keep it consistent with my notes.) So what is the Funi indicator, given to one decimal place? 34.4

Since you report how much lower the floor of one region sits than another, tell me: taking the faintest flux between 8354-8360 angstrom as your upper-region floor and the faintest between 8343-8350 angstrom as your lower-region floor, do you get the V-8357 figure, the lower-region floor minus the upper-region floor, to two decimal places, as -0.80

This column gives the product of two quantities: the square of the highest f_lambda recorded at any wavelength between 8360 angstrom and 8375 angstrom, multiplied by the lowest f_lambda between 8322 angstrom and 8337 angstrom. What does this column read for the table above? 5869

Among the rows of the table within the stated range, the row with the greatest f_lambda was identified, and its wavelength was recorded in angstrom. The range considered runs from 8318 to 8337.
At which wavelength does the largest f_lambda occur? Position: 8332.21 angstrom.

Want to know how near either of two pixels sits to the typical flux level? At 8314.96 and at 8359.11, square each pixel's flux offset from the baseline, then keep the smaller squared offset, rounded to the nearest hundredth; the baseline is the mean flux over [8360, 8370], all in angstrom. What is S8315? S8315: 0.13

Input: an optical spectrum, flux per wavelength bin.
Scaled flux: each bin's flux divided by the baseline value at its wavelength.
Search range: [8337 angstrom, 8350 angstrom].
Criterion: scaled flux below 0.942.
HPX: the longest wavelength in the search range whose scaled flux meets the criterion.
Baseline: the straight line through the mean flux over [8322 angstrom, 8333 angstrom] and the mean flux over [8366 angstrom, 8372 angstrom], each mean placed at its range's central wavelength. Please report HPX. 8349.49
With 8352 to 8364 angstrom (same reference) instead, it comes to 8353.34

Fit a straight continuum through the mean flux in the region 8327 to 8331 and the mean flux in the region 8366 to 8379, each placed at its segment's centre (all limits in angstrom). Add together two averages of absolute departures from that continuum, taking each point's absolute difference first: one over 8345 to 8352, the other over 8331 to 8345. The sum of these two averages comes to 2.1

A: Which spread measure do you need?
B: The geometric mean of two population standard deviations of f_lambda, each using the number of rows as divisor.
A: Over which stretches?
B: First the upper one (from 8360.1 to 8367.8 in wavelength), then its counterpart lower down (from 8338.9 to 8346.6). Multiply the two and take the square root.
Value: 1.4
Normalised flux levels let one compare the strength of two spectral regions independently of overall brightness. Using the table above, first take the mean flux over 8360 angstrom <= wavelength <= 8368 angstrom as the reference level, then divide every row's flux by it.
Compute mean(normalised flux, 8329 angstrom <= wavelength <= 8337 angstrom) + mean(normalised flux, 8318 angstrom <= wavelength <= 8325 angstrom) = 1.76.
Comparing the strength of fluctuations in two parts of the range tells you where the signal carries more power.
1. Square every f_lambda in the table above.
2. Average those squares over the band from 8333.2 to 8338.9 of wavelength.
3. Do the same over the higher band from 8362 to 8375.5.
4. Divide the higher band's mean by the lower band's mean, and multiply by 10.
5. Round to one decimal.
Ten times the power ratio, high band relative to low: 13.0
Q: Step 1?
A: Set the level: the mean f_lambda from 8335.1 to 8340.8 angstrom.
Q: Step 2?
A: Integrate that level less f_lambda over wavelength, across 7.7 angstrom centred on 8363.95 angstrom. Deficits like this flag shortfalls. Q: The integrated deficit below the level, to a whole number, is -17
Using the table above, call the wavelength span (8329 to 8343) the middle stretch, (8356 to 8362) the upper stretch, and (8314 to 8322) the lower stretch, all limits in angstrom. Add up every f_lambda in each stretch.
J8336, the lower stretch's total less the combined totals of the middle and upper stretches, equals -107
